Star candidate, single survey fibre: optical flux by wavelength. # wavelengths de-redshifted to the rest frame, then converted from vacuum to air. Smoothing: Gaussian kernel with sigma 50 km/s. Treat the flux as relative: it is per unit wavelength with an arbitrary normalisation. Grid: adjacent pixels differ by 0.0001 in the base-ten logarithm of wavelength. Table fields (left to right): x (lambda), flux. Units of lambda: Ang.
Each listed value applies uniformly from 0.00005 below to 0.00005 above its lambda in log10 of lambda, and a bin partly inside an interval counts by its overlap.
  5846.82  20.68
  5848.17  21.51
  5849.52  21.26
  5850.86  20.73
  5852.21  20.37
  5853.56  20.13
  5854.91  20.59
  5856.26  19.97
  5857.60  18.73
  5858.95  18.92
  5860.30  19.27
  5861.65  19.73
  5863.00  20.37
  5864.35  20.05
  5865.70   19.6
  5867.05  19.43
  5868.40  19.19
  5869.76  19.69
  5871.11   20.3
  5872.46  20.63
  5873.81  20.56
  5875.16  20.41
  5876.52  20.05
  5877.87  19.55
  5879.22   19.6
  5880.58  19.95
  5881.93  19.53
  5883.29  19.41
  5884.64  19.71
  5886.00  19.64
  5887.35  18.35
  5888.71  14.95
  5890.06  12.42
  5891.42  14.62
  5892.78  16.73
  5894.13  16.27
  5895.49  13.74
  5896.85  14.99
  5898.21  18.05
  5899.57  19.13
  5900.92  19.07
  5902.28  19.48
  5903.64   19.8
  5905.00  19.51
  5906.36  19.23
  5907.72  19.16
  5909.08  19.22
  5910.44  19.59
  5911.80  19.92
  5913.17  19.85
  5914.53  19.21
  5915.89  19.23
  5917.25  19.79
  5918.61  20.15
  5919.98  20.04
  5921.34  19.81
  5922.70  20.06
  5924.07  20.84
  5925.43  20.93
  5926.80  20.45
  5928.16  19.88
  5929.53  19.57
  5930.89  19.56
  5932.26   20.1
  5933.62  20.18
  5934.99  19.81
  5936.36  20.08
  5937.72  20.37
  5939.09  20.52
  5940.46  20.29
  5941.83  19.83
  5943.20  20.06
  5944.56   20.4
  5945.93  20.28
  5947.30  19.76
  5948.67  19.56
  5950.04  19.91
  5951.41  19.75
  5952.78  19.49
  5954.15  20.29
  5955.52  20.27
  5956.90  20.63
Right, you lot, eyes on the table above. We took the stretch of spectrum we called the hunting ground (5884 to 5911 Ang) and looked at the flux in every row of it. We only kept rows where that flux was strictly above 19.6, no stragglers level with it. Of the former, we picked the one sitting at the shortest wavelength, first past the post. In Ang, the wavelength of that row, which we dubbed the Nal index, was 5884.64 Ang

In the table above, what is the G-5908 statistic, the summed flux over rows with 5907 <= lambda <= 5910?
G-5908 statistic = 38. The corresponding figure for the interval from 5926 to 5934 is 120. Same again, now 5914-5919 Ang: 78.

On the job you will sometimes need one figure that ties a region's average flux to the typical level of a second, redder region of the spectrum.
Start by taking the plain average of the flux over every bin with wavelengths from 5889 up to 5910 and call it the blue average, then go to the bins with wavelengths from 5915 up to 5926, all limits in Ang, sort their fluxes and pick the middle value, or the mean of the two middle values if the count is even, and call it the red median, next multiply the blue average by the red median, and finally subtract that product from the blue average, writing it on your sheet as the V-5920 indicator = -332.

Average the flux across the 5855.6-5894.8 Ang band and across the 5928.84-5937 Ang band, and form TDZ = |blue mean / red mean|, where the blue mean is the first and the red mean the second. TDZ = 0.95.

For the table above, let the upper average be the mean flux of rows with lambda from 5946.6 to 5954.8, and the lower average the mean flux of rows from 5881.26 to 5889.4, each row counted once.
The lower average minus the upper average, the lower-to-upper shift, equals -1.2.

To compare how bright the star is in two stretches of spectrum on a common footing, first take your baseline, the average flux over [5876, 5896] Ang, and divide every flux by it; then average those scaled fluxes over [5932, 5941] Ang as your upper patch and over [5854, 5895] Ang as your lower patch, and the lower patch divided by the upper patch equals 0.94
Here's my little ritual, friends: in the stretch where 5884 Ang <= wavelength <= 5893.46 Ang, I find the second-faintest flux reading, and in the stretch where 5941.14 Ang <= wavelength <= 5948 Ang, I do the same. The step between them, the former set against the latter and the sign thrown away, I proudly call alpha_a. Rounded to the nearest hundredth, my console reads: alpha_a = 5.21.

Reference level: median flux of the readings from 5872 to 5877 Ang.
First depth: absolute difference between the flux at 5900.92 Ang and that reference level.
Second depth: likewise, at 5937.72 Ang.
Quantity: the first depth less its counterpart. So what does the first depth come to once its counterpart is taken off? 1.3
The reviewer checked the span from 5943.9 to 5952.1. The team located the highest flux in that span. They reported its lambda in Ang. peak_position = 5944.56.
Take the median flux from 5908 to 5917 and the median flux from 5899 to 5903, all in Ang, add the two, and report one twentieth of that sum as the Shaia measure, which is 1.93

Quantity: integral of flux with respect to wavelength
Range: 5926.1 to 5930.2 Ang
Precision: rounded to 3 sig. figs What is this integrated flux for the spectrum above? 81.8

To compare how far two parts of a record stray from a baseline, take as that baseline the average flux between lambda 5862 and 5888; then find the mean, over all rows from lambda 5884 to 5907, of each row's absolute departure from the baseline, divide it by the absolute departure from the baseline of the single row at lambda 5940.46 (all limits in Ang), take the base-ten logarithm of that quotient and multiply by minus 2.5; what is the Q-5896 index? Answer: -1.7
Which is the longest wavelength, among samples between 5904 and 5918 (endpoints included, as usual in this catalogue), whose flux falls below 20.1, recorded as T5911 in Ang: 5917.25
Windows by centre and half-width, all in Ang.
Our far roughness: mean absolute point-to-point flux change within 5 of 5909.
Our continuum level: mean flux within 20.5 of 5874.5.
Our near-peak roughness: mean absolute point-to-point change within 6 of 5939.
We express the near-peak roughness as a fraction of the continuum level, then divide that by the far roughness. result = 0.079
